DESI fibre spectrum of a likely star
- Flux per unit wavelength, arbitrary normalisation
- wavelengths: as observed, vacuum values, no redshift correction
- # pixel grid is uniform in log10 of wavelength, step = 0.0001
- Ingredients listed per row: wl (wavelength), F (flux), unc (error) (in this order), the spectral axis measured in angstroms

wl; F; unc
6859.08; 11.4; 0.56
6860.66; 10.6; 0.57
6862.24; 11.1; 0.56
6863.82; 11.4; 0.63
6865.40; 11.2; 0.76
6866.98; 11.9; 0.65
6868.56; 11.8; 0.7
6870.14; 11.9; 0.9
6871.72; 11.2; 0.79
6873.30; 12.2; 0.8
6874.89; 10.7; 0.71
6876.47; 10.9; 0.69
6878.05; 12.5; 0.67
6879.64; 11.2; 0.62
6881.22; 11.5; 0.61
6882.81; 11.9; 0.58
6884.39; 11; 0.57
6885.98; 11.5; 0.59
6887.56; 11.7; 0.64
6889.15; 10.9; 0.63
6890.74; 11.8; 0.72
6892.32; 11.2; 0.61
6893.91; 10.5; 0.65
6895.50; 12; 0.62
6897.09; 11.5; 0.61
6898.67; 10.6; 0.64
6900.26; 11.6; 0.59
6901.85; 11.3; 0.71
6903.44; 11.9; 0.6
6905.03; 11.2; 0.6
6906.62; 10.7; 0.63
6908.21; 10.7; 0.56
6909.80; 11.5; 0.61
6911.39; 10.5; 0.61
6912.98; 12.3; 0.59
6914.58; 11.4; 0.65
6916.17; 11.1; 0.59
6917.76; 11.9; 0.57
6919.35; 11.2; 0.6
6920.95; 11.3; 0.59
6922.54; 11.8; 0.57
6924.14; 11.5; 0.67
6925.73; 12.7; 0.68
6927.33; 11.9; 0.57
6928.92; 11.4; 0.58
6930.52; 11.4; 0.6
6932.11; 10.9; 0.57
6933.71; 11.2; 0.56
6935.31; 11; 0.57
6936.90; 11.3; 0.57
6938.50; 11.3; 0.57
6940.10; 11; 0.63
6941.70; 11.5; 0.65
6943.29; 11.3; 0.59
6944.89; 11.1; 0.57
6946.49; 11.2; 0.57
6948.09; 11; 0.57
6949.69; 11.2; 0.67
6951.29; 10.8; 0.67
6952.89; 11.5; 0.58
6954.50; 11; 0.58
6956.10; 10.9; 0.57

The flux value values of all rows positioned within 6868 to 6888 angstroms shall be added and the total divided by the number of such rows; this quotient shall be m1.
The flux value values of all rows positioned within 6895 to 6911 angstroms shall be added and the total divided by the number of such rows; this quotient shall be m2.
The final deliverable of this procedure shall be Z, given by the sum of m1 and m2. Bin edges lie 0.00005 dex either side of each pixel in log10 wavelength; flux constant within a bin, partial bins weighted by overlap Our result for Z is 22.8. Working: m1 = 11.5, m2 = 11.30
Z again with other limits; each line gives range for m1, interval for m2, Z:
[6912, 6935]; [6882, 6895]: 22.9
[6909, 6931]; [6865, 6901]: 23.0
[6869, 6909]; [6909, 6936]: 22.8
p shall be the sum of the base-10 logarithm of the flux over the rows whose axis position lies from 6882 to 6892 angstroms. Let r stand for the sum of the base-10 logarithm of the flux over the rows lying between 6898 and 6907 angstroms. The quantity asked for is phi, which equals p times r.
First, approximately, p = 6.36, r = 6.30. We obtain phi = 40.0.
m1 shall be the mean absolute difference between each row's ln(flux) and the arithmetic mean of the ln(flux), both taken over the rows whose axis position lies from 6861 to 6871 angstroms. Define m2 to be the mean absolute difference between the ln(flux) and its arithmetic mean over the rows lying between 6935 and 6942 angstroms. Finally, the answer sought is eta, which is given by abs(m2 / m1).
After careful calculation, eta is 0.6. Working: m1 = 0.027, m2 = 0.016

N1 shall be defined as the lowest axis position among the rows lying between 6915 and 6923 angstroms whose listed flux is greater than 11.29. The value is 6917.76 angstroms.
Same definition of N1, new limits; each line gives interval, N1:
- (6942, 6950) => 6943.29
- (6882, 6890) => 6882.81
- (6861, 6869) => 6863.82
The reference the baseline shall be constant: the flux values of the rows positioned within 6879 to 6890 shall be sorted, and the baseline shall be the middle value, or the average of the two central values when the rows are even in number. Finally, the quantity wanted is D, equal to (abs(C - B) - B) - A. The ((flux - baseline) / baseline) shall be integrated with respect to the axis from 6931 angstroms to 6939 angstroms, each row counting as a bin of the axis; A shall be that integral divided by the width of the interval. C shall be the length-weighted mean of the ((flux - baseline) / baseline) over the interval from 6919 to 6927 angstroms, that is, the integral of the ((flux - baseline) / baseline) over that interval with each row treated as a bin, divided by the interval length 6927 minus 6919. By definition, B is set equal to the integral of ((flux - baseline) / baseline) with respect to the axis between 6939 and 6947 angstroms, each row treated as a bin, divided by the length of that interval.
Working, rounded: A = -0.031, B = -0.024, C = 0.021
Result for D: 0.10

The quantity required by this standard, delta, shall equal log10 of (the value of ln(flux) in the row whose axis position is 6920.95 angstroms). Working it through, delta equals 0.385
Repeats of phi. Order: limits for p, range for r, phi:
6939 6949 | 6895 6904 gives 40.0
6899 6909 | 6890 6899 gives 39.7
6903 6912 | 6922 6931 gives 40.3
